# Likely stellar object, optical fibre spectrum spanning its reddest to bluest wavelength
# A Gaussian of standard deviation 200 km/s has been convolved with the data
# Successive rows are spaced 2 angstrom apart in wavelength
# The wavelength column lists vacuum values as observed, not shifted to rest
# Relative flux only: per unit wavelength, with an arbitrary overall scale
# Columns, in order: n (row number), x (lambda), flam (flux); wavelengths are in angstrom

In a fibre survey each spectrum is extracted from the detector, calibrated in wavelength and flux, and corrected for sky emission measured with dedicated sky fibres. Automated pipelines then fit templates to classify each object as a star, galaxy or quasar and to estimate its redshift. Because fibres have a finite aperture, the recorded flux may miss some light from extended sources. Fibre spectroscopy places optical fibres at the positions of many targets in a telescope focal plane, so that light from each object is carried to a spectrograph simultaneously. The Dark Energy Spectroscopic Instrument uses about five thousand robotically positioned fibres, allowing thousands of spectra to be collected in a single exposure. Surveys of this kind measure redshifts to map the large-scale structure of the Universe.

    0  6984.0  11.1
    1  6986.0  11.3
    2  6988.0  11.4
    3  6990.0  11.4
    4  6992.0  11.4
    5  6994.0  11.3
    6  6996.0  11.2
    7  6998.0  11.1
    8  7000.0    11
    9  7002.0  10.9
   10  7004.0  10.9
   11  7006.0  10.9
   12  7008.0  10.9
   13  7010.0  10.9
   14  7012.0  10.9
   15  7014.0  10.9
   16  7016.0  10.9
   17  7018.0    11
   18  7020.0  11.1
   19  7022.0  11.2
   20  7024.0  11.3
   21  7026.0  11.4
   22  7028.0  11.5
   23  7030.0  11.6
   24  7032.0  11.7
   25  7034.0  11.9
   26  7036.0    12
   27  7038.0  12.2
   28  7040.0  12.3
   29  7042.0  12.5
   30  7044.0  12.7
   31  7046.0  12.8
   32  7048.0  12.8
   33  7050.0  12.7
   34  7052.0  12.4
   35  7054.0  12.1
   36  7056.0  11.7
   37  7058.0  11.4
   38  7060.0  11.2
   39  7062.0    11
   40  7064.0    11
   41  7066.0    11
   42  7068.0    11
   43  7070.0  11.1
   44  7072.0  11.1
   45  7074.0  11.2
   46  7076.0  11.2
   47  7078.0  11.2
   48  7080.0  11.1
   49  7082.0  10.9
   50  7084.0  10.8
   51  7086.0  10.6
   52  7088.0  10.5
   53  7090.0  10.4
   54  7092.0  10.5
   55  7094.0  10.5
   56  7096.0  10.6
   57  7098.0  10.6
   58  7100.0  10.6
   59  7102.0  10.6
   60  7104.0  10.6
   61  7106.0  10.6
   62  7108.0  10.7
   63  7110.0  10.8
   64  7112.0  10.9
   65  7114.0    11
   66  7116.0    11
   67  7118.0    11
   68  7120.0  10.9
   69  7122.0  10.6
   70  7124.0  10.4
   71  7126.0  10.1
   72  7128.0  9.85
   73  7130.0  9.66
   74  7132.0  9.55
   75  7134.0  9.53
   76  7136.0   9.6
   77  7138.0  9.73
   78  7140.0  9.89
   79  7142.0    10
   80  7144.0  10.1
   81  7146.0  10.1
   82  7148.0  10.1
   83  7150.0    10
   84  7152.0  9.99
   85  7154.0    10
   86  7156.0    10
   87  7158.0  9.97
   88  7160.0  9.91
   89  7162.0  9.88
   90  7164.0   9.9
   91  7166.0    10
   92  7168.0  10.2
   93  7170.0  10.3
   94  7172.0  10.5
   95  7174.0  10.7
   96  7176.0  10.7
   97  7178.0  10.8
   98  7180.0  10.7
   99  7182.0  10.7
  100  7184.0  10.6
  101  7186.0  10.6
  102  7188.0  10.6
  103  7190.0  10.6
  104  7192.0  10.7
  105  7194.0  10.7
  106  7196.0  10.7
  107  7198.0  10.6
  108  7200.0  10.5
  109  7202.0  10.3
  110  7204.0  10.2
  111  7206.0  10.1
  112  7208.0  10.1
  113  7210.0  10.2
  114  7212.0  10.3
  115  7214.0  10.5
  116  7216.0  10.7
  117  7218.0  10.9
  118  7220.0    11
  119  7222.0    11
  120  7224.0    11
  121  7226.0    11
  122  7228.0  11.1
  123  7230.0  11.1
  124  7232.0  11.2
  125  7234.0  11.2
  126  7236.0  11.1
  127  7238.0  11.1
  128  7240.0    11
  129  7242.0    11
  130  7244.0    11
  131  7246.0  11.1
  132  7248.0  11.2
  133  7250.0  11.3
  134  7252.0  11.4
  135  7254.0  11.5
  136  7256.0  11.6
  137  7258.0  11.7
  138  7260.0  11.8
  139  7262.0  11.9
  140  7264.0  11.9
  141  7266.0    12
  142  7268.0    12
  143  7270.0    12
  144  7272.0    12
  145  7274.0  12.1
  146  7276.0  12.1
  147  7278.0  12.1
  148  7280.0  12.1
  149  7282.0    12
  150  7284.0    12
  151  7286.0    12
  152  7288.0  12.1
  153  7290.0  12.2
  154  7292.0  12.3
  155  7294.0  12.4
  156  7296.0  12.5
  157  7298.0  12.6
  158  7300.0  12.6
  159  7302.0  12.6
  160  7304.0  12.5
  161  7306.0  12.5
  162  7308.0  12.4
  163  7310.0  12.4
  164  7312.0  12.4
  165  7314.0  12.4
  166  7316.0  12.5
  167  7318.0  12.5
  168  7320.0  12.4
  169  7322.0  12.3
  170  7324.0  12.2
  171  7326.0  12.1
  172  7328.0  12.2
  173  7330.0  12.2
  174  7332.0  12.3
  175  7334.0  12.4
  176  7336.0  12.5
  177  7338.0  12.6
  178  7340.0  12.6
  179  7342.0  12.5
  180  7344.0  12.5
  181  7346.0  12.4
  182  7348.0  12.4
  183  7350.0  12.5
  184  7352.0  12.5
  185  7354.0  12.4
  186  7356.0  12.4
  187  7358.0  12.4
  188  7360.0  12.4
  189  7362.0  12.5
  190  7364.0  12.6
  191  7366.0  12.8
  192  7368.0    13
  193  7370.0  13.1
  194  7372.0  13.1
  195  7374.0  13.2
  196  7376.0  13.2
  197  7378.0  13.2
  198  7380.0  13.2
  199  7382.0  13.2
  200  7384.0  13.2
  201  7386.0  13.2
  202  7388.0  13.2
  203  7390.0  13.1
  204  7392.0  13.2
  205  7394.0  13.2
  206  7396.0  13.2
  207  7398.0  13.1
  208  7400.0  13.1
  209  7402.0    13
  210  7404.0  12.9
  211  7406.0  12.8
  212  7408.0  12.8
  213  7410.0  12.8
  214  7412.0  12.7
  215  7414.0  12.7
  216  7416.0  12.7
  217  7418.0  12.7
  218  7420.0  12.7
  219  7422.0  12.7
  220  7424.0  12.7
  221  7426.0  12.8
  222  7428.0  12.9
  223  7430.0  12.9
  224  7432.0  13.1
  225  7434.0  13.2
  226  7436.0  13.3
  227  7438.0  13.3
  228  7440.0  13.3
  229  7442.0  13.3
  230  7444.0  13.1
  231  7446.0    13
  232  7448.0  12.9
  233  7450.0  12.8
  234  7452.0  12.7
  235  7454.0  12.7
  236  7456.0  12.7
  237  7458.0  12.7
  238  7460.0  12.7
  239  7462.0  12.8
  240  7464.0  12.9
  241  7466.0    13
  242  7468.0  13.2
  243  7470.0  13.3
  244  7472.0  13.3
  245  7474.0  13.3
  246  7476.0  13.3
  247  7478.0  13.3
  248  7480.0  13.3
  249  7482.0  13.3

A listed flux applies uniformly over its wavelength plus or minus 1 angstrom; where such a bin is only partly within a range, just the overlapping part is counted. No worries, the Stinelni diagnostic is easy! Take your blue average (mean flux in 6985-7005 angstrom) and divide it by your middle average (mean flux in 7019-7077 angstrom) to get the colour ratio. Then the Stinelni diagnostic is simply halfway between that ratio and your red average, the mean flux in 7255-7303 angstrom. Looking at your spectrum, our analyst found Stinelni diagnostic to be 6.5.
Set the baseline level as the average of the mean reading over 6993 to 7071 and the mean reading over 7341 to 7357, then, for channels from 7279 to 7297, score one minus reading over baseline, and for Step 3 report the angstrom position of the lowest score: 7296.0 angstrom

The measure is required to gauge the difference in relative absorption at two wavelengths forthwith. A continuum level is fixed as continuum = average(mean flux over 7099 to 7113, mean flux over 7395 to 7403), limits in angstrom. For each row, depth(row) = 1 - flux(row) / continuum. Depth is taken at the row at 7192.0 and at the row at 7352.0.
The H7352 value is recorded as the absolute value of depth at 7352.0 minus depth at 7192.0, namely 0.15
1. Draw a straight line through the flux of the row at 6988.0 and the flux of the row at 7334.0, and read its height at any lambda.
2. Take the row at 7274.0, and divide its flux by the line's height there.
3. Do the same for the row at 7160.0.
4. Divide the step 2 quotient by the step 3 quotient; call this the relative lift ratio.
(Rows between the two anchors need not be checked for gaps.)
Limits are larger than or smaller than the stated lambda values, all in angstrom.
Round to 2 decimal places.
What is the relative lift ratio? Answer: 1.19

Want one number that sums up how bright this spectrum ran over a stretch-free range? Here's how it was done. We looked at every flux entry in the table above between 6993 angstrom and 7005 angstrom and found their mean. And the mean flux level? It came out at 11.1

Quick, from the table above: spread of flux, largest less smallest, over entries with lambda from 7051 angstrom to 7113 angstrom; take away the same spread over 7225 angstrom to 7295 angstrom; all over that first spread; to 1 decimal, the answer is 0.3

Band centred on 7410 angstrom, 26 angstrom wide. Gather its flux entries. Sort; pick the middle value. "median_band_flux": 12.8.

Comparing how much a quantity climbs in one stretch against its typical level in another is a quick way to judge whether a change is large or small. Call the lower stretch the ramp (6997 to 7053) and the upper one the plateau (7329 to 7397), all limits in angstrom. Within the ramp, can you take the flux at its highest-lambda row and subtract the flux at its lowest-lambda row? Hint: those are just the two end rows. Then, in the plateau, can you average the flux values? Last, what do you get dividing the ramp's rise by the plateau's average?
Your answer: 0.10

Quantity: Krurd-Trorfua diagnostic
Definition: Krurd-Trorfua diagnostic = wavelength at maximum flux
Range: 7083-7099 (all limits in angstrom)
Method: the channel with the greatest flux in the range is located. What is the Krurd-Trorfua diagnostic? 7084.0 angstrom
